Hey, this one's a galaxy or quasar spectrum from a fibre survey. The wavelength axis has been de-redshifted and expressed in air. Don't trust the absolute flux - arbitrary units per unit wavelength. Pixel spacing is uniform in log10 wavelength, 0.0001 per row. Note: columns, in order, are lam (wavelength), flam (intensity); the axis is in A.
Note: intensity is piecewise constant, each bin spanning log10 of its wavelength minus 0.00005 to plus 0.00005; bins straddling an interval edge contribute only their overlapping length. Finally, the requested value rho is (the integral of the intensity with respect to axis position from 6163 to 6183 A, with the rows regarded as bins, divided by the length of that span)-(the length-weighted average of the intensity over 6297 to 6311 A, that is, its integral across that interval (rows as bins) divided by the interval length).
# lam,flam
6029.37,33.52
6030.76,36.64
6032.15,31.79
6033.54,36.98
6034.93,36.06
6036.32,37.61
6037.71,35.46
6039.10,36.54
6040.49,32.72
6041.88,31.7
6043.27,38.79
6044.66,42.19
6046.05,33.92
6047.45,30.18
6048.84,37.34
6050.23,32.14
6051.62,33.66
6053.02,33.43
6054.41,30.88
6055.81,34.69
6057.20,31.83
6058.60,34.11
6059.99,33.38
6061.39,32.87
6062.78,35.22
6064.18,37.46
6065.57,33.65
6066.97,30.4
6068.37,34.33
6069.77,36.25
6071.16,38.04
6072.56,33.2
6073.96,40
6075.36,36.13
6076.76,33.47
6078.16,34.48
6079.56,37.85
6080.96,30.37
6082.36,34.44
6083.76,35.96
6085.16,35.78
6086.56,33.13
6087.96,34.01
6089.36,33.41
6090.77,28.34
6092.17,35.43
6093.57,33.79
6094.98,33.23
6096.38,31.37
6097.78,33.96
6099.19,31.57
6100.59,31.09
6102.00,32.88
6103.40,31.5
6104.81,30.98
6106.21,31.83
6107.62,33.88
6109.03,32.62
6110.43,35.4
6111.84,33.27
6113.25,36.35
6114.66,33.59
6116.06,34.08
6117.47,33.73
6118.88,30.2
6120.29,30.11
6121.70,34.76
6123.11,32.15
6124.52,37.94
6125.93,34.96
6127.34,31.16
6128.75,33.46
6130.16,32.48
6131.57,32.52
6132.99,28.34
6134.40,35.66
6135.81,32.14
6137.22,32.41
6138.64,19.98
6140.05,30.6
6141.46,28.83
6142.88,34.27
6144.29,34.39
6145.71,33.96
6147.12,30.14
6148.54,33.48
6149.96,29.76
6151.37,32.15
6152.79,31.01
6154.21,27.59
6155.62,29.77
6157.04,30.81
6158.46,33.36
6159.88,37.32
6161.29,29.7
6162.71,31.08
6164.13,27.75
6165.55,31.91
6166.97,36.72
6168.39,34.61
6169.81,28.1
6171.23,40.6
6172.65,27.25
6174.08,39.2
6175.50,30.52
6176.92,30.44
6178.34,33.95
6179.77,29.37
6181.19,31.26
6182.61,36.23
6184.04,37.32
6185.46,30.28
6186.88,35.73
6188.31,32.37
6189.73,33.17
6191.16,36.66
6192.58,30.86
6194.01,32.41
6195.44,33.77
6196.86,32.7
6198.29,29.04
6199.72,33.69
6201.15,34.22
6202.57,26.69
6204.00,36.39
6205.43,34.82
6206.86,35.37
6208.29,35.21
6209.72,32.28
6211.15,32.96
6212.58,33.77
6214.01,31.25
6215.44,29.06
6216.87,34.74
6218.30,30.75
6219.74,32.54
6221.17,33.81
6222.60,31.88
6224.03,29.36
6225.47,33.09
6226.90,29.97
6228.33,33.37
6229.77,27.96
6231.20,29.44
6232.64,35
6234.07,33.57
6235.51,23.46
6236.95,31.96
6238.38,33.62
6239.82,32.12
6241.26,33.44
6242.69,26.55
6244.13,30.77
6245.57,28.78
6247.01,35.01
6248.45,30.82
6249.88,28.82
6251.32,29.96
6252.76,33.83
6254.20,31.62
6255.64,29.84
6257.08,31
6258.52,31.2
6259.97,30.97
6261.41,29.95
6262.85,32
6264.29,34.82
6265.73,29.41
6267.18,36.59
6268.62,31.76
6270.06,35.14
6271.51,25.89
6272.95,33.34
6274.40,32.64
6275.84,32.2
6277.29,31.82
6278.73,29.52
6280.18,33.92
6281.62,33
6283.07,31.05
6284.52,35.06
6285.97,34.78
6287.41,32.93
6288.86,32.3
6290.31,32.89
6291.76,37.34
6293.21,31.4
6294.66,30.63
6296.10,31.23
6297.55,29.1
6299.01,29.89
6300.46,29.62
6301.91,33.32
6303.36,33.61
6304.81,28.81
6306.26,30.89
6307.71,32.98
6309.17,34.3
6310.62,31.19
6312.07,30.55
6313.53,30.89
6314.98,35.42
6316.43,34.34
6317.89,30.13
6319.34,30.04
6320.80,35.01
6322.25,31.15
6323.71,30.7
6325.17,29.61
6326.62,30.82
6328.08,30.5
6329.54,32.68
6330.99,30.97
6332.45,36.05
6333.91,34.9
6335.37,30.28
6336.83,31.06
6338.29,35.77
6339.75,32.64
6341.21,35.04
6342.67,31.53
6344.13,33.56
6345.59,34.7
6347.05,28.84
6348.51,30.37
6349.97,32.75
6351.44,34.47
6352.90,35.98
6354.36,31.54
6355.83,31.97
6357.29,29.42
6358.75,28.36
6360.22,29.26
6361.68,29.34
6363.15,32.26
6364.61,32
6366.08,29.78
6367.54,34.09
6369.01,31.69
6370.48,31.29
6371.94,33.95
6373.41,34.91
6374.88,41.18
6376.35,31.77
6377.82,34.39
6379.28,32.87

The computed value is 1.2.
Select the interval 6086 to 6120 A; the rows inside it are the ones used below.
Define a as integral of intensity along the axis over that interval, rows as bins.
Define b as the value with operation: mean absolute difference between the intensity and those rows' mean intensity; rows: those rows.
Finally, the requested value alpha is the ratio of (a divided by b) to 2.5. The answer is 322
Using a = 1117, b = 1.39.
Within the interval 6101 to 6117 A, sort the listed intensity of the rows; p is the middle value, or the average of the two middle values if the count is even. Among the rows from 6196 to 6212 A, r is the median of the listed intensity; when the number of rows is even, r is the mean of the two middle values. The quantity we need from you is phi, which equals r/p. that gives 1.01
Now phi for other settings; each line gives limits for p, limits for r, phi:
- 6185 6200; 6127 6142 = 0.98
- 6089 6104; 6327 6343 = 0.99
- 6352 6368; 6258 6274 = 1.01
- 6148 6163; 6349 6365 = 1.03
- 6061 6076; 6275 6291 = 0.93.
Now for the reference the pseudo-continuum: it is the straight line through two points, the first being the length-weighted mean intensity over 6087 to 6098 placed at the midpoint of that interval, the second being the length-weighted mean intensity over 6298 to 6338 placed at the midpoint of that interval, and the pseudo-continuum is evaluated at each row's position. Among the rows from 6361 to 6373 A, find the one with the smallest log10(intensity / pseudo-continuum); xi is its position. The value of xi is 6361.68 A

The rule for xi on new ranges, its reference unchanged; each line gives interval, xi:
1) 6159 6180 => 6172.65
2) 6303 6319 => 6304.81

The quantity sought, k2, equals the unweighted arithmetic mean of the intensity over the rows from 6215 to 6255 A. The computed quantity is 31.3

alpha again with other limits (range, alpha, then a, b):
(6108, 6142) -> 190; 1102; 2.31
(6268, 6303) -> 253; 1125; 1.78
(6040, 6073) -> 210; 1132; 2.16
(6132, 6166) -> 175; 1058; 2.41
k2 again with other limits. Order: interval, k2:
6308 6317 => 32.8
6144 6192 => 32.6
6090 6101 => 32.3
